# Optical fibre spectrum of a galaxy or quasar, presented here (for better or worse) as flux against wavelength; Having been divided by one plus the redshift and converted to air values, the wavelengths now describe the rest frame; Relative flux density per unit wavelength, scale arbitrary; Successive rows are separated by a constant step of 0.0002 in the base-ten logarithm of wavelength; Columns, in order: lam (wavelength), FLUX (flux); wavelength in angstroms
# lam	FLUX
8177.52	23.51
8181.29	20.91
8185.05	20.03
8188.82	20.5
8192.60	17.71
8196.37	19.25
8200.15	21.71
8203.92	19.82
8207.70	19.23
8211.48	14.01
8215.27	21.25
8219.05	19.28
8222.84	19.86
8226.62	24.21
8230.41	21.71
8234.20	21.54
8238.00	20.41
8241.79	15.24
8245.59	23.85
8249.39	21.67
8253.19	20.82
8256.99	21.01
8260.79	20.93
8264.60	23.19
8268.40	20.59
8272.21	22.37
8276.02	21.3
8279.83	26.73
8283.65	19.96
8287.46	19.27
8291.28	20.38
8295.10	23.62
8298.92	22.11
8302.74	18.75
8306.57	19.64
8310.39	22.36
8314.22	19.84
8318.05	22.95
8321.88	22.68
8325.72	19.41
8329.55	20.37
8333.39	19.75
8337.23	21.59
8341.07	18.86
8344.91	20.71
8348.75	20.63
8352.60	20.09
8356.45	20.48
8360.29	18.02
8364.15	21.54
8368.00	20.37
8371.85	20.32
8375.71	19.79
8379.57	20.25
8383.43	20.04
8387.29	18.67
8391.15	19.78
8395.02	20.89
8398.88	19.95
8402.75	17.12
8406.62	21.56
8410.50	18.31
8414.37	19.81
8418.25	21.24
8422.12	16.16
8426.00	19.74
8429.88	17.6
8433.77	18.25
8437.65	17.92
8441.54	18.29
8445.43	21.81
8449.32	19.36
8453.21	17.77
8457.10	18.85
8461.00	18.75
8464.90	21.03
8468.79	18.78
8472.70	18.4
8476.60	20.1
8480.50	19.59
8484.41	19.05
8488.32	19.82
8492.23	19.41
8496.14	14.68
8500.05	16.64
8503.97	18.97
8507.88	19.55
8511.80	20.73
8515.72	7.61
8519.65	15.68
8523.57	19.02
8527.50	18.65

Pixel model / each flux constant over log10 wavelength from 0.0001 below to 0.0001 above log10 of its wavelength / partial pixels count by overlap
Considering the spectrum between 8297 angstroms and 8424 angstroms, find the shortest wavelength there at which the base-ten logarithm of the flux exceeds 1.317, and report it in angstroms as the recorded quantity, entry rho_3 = 8298.92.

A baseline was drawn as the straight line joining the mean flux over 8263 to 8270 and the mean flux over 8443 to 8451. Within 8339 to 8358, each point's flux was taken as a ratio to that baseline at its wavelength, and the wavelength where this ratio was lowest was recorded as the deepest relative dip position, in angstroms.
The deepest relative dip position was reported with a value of 8341.07 angstroms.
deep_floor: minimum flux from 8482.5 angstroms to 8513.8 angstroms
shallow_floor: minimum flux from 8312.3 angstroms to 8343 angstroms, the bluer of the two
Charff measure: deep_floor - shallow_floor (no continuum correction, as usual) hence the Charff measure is -4.2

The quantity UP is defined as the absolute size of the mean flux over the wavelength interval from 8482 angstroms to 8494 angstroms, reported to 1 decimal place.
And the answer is 19.4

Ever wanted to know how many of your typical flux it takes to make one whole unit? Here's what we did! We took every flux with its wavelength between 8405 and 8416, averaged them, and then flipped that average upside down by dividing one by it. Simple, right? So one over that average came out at 0.050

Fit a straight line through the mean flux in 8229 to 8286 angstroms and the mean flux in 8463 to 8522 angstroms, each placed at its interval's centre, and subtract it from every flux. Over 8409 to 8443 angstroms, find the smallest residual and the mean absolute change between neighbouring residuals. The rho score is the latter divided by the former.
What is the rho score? -0.66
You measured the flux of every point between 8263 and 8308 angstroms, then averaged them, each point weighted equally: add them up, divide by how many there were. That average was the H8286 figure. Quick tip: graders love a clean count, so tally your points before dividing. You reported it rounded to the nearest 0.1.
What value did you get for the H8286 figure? 21.5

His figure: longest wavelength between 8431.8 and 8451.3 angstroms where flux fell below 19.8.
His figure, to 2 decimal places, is 8449.32 angstroms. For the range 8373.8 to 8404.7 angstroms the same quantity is 8402.75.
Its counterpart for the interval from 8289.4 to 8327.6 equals 8325.72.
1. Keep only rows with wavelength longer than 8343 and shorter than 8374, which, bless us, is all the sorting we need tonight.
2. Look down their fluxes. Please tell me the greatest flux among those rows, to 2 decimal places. 21.54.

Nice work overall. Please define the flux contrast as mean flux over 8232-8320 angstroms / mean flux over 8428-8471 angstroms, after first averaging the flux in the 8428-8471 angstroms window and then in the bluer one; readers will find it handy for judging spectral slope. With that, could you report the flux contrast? 1.12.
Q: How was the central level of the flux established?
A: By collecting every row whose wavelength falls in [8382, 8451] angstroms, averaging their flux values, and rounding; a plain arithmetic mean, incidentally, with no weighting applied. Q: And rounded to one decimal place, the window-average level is 19.2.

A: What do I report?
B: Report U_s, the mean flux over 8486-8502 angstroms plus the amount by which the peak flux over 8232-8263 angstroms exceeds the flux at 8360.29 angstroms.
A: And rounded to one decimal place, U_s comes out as 23.5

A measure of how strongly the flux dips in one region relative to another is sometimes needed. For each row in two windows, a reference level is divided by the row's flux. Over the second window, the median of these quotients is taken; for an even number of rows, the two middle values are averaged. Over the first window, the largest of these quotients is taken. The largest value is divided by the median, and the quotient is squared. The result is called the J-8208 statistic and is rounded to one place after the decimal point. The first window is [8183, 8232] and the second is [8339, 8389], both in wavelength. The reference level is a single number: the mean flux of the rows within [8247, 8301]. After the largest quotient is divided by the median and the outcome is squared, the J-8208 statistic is 2.1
